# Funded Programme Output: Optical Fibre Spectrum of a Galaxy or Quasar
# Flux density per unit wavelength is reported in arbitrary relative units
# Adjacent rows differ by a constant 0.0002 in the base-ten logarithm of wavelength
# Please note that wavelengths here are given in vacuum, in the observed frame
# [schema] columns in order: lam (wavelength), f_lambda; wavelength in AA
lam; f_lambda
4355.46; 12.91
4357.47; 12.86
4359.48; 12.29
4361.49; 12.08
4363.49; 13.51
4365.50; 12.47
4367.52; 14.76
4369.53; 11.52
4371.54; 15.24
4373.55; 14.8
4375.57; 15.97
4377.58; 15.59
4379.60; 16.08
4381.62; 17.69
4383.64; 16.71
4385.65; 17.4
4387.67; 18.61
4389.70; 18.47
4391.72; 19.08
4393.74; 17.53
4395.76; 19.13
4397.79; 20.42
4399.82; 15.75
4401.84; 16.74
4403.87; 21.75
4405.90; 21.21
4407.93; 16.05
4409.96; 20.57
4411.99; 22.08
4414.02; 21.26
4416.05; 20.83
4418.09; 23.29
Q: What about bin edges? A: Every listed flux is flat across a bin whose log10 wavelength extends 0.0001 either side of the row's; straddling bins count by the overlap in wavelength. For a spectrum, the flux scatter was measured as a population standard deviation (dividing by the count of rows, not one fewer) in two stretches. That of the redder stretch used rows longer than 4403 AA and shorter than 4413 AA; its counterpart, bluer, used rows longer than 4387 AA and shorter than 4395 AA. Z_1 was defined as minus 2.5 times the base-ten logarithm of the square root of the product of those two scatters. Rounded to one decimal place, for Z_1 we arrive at -0.1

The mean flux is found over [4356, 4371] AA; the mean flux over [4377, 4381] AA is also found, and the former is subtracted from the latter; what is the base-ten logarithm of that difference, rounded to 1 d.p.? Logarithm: 0.5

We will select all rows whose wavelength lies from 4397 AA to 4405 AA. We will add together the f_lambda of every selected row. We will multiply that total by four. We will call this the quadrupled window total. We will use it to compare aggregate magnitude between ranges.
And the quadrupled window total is 299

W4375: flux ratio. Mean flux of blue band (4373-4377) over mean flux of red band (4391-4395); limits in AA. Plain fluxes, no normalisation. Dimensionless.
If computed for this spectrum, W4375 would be 0.84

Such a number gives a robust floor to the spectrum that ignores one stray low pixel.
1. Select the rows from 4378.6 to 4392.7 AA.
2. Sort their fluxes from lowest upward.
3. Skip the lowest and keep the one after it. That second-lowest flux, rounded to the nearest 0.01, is 16.71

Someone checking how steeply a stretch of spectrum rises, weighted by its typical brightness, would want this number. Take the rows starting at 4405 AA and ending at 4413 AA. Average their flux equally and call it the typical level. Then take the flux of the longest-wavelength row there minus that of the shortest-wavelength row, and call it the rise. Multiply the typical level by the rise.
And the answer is 17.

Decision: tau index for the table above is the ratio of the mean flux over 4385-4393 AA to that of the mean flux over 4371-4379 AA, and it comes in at 1.19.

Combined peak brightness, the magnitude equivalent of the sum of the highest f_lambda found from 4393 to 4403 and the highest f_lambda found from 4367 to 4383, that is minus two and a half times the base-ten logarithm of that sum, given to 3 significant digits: -3.95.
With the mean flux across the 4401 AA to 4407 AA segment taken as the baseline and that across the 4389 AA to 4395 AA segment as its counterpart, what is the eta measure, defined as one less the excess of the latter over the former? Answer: 2.5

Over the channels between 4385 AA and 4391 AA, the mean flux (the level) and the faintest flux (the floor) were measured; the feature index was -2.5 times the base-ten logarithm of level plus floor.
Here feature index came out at -3.88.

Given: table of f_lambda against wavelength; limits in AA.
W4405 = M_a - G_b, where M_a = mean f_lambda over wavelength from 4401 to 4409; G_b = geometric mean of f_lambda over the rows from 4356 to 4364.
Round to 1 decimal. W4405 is 6.3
